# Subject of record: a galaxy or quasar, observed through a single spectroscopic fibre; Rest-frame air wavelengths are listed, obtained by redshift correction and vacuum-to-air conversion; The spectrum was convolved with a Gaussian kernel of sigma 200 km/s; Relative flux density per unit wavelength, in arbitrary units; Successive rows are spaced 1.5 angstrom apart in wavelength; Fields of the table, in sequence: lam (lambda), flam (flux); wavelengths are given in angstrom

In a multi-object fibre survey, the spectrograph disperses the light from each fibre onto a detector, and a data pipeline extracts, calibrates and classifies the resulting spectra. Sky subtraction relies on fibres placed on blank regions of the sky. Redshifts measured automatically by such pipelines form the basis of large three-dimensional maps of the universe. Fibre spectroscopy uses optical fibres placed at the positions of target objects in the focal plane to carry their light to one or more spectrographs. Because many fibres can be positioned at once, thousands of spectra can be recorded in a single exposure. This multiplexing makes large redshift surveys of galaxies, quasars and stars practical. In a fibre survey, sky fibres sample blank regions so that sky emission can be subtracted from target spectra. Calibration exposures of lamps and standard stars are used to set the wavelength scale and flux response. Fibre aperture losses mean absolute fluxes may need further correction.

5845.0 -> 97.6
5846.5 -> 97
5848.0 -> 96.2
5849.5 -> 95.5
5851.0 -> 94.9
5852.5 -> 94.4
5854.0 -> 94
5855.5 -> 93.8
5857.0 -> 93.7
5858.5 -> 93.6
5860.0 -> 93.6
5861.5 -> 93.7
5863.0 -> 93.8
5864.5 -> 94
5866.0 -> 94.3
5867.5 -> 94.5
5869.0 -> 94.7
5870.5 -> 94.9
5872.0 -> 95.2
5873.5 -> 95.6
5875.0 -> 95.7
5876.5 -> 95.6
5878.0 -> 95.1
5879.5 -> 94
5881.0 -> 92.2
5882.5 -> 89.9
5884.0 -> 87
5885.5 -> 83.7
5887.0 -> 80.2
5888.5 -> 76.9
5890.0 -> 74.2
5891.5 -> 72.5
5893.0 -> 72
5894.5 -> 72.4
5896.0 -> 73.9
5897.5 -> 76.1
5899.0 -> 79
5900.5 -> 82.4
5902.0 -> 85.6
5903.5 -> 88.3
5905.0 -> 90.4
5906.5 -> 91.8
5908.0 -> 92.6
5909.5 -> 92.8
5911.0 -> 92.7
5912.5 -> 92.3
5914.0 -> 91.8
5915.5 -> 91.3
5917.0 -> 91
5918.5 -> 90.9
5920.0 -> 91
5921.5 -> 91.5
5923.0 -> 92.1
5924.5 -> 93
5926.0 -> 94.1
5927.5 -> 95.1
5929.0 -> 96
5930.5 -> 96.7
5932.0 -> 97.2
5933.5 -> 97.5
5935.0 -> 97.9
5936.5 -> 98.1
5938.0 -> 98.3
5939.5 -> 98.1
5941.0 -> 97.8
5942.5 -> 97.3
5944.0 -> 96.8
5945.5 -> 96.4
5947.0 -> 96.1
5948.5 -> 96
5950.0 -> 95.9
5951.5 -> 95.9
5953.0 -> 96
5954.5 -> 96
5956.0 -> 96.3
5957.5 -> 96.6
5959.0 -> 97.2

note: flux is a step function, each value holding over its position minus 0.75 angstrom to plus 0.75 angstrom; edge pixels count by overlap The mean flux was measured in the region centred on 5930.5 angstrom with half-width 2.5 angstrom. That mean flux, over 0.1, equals 966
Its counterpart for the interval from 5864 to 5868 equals 943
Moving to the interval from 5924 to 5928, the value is 941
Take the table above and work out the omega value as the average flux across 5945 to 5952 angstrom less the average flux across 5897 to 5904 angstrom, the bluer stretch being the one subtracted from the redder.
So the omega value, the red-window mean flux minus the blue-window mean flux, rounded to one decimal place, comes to 13.8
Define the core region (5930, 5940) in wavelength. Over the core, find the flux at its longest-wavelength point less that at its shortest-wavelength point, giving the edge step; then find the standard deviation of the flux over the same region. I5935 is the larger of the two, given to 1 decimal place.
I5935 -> 1.4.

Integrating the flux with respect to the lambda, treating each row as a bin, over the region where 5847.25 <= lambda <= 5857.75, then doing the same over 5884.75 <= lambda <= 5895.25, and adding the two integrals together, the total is 1792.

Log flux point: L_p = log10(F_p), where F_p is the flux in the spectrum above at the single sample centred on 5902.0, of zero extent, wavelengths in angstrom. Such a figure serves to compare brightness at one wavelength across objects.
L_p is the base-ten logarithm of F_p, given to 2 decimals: 1.93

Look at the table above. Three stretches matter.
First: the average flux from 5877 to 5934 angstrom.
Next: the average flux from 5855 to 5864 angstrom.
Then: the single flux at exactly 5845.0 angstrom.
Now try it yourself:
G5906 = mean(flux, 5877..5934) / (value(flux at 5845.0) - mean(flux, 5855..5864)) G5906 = 22.5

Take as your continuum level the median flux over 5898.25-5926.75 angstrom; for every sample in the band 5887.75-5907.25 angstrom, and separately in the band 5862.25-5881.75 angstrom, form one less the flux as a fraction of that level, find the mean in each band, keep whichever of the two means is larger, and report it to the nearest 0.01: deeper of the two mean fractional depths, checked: 0.13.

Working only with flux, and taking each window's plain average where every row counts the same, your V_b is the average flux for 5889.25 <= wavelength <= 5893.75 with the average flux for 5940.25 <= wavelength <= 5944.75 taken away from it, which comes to -24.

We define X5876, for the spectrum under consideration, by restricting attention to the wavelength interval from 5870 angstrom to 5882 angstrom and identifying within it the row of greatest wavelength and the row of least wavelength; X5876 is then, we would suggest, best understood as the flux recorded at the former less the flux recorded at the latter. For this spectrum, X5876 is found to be -2.7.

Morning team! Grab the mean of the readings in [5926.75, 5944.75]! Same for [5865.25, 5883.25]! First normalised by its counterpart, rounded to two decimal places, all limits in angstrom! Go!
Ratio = 1.03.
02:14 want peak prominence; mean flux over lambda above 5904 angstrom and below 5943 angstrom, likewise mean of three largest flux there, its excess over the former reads 4.0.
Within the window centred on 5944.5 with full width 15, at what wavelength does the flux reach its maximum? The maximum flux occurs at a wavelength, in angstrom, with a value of 5938.0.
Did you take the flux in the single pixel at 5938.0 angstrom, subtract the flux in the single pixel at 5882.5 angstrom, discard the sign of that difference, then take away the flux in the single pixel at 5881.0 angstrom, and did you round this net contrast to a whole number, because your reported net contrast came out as -84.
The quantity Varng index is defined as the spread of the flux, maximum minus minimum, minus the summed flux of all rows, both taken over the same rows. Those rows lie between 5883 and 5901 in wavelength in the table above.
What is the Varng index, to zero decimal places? -915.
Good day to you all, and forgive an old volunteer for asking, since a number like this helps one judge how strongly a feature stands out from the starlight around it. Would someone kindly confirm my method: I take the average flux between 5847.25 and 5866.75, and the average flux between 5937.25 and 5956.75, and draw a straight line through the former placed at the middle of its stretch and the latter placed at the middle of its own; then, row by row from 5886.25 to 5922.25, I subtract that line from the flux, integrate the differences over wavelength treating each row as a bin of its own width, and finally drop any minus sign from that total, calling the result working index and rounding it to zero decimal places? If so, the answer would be 389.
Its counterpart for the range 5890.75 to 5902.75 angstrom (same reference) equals 223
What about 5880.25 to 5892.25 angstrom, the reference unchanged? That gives 156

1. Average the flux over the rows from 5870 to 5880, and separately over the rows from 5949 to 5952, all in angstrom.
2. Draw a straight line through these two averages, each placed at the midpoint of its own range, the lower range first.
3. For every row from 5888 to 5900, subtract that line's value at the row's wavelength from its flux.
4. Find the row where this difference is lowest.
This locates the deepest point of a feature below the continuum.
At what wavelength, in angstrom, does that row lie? 5893.0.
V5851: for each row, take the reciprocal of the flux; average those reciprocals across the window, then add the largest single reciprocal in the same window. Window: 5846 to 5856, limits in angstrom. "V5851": 0.0212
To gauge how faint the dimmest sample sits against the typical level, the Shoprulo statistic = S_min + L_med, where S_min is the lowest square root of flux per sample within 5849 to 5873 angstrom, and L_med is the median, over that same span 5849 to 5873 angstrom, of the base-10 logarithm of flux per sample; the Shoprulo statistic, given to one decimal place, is 11.6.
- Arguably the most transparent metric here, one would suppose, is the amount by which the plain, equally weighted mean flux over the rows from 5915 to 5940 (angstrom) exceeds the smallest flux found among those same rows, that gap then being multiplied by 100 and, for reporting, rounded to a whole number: 379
